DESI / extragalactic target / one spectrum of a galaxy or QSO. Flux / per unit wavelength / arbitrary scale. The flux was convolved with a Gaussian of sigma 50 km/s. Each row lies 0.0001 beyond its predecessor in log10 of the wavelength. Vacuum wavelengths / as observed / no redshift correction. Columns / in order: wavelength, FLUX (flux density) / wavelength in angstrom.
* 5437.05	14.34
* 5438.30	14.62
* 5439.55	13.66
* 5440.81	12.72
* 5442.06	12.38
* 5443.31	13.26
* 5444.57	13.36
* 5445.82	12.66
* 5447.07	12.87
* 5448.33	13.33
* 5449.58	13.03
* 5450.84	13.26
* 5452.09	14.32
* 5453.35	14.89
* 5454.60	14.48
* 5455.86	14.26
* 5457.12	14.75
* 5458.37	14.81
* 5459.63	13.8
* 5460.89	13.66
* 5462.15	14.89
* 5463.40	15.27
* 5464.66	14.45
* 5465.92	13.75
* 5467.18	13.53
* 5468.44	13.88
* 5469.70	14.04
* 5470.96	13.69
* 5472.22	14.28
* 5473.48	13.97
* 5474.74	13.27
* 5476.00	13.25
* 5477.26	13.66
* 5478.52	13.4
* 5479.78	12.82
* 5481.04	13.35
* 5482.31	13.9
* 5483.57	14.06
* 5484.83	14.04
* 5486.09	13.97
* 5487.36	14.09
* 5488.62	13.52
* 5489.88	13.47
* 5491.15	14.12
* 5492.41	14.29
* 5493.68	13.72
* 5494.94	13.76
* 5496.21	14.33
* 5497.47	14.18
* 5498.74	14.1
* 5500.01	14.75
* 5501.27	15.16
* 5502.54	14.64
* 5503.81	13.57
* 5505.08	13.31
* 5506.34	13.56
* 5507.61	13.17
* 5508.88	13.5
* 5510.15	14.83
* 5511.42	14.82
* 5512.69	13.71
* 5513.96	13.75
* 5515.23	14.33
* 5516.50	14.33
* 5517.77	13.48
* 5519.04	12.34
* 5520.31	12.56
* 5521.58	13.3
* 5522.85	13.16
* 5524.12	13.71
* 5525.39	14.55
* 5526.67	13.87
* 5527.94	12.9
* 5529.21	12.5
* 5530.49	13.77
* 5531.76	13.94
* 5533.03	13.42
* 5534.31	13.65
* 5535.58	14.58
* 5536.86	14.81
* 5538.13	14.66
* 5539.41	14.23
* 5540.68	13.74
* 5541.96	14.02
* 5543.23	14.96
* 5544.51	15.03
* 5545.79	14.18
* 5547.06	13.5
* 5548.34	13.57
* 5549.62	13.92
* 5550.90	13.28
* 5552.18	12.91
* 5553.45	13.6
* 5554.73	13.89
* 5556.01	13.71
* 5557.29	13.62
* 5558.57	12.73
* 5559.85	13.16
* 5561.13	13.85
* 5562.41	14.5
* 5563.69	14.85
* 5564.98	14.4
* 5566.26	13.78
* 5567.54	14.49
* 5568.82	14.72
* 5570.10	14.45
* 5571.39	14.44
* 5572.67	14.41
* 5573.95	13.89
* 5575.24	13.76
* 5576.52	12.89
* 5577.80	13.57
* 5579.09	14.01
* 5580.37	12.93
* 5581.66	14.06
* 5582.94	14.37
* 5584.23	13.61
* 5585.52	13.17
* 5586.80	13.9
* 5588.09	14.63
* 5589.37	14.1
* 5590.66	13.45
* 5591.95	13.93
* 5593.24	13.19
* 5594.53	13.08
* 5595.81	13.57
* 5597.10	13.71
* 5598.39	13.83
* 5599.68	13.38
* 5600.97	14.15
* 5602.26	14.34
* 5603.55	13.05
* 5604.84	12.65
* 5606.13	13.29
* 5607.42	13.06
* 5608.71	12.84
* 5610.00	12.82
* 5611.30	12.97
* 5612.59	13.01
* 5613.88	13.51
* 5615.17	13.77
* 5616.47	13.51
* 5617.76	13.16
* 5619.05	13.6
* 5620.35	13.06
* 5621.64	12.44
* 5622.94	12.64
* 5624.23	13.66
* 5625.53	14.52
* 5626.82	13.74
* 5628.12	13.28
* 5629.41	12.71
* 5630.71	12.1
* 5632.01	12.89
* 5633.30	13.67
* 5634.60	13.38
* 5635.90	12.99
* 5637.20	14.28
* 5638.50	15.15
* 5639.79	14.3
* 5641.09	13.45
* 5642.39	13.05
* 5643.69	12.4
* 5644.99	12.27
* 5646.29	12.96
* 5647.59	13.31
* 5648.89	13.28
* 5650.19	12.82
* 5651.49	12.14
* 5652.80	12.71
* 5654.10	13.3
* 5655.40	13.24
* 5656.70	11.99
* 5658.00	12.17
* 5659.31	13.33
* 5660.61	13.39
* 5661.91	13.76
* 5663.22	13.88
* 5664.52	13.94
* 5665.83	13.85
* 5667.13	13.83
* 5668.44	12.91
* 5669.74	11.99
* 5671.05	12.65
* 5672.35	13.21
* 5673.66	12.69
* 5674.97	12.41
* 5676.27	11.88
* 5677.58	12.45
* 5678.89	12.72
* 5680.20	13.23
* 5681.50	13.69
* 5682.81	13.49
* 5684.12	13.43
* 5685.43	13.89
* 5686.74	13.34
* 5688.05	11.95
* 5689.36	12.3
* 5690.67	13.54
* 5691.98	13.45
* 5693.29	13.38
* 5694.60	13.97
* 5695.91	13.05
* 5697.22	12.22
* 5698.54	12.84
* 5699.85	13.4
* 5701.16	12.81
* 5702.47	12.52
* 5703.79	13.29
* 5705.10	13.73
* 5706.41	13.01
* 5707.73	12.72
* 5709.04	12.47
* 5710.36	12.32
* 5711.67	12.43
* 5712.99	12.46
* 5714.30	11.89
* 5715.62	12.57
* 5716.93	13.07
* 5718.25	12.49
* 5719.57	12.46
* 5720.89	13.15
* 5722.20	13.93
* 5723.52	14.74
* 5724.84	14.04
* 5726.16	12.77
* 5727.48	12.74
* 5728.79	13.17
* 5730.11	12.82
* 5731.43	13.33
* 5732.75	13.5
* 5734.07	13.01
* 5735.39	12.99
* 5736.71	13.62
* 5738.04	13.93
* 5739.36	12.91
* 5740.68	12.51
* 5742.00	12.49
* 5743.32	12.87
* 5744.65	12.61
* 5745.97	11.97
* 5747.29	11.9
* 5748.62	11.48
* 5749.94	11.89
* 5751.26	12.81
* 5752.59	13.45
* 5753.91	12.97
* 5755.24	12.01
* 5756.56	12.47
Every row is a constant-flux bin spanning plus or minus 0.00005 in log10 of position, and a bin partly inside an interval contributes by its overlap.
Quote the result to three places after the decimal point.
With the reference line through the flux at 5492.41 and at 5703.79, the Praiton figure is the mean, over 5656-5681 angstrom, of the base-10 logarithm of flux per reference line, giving -0.017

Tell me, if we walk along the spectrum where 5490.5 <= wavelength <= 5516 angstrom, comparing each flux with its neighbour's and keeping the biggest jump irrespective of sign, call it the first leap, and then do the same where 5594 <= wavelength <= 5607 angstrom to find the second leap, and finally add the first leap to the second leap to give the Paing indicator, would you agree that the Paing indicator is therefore 2.62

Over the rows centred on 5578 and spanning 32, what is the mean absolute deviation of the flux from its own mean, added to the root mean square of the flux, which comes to 14.4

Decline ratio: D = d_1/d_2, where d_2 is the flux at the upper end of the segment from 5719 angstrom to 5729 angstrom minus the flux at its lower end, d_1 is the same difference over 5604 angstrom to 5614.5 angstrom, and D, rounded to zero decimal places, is 1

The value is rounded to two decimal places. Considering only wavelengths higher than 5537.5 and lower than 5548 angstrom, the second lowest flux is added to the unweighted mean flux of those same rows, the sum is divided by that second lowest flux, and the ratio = 2.04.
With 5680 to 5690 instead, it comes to 2.07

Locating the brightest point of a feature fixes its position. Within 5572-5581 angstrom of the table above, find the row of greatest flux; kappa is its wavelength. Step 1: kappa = 5572.67 angstrom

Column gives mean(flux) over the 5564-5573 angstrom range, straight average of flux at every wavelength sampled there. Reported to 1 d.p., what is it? 14.4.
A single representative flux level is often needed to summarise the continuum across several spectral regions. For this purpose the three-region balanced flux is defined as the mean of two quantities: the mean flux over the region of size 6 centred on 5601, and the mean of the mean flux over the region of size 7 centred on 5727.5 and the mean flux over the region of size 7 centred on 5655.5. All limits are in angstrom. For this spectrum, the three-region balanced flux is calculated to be 13.3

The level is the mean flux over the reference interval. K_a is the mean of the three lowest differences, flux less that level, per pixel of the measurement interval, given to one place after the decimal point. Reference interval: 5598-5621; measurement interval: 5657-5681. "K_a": -1.3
